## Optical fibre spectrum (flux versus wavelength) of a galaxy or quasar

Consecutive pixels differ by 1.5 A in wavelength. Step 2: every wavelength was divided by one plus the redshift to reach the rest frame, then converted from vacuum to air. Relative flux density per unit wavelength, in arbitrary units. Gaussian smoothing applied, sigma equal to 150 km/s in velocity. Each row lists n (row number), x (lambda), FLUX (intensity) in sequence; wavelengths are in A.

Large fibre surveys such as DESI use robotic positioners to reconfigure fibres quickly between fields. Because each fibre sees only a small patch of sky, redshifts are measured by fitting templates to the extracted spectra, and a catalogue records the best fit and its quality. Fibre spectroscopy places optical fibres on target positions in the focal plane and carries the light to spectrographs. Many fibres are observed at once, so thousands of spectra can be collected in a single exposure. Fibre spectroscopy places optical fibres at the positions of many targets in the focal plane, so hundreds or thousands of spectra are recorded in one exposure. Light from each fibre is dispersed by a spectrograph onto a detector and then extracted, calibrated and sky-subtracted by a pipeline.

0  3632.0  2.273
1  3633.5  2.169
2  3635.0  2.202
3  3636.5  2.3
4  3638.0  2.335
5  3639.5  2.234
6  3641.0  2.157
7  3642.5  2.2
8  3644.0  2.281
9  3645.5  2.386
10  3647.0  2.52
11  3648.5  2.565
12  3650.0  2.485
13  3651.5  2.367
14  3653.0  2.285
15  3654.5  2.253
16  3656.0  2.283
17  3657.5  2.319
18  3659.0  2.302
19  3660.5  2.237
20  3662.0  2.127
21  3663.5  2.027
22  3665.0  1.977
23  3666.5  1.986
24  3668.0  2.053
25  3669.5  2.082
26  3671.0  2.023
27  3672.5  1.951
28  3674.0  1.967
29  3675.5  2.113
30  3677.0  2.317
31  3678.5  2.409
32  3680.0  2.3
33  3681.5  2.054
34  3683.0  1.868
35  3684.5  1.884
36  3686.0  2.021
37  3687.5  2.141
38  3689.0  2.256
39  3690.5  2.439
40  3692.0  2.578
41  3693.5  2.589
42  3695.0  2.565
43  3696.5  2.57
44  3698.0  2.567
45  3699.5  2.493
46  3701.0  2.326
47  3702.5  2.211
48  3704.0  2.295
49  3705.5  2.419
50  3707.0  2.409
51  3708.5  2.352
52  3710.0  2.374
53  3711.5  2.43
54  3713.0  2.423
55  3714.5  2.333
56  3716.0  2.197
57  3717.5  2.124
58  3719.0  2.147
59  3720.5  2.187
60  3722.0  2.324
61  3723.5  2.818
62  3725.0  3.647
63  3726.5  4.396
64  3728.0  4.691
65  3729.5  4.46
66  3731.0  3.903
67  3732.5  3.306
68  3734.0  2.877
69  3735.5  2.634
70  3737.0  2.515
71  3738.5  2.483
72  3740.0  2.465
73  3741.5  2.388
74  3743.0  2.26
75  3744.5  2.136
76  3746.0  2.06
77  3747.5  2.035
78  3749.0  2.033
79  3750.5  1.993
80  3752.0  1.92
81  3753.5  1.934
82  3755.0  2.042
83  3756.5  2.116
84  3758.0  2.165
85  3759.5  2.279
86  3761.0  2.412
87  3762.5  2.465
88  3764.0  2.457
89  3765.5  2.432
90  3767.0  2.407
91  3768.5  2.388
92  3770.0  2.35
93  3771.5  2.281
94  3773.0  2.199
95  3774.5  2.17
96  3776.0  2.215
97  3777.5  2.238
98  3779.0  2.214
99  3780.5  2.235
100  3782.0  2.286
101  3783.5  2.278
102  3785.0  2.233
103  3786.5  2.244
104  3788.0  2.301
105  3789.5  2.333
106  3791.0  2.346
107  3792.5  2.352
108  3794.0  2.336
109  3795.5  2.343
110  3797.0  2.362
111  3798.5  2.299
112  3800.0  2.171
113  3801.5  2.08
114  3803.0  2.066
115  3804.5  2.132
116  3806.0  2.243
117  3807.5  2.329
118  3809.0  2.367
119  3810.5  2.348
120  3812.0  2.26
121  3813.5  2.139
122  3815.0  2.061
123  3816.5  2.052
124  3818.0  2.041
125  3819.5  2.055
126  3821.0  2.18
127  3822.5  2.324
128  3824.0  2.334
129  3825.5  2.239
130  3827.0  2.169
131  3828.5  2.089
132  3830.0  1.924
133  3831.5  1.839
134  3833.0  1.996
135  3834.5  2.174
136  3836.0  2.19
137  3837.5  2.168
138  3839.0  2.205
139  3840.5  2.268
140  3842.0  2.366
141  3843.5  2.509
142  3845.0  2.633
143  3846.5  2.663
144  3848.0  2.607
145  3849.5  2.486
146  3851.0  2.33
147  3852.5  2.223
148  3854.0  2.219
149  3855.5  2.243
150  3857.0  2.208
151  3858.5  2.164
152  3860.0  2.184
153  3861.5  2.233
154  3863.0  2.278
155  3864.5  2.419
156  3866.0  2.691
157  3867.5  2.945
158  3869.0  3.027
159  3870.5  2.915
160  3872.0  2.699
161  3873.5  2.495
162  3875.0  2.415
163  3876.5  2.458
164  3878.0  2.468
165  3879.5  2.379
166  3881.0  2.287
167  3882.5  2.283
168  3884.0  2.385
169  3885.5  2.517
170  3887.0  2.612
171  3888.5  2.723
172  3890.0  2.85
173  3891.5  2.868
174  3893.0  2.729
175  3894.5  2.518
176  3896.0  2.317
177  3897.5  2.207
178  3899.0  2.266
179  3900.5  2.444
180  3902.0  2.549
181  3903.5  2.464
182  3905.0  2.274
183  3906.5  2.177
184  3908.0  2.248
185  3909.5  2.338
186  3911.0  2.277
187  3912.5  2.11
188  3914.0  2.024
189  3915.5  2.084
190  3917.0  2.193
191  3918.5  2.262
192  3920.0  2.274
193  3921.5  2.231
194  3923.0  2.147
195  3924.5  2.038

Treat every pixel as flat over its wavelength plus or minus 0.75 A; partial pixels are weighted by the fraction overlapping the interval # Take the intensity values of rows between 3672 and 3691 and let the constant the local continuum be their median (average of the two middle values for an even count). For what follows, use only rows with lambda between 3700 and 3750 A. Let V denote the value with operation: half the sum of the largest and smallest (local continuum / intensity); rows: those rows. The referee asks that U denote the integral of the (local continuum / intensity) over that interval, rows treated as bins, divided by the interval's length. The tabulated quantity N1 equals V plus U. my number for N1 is 1.59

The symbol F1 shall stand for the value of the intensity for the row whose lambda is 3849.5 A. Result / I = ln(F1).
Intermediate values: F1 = 2.486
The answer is 0.91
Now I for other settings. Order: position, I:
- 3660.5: 0.81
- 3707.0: 0.88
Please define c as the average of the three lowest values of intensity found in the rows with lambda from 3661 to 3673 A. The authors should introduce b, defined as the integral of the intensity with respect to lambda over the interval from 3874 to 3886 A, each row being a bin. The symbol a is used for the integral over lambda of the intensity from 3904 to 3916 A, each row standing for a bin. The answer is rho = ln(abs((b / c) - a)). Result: 2.47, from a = 26.4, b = 28.8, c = 1.97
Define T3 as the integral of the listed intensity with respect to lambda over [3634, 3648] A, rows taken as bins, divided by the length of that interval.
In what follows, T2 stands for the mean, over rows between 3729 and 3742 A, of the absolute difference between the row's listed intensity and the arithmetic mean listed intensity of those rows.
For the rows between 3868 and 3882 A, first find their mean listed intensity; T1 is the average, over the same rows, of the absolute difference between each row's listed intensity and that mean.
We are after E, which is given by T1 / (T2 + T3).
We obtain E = 0.07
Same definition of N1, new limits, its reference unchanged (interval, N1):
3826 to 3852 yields 1.91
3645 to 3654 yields 1.74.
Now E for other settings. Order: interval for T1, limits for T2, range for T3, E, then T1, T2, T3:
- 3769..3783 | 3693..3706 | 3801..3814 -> 0.02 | 0.04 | 0.12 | 2.22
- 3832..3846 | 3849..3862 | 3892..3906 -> 0.06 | 0.15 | 0.07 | 2.42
